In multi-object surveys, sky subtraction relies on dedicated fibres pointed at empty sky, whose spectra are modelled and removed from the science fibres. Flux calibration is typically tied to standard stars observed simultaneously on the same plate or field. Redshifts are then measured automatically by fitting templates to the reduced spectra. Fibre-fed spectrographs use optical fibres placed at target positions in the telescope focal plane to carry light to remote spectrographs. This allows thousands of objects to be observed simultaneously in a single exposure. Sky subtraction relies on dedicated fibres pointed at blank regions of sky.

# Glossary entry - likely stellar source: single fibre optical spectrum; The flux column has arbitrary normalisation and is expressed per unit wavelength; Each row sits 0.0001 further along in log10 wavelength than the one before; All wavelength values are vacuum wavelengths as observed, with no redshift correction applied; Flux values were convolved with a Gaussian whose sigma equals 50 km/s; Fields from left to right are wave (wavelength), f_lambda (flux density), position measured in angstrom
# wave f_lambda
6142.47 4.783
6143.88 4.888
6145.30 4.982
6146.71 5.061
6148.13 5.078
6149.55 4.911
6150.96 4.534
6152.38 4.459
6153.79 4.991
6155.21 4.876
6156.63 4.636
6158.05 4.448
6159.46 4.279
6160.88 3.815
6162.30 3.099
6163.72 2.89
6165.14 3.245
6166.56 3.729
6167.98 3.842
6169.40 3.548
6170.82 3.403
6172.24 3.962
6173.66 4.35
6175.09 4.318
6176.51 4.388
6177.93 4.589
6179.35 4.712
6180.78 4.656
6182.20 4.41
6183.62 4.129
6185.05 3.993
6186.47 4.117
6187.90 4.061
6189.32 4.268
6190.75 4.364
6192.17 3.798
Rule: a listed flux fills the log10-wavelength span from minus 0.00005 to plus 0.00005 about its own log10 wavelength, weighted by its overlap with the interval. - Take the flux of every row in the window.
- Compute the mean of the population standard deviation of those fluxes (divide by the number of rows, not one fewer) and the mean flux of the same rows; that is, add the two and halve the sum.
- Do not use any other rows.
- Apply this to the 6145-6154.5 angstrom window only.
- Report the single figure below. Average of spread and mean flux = 2.5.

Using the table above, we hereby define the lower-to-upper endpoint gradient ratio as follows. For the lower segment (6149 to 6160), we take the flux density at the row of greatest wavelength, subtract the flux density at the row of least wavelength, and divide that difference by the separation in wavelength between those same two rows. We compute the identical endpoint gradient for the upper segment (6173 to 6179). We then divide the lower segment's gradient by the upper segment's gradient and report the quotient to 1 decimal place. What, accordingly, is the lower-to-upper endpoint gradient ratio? -1.1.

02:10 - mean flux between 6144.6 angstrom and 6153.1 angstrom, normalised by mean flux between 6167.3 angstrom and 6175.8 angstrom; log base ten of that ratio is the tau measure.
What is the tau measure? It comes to 0.09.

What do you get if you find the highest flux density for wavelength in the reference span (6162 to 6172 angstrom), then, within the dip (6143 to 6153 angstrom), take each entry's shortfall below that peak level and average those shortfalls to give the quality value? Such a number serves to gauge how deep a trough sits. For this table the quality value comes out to -1.0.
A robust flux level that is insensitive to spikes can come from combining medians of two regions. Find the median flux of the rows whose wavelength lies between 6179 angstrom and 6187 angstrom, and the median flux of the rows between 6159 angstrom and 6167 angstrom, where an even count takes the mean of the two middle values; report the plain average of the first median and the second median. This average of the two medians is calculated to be 3.88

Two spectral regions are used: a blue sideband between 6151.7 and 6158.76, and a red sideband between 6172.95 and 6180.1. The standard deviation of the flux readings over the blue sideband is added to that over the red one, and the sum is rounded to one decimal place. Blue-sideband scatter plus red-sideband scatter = 0.4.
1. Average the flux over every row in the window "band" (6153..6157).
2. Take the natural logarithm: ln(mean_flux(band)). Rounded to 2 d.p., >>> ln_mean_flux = 1.58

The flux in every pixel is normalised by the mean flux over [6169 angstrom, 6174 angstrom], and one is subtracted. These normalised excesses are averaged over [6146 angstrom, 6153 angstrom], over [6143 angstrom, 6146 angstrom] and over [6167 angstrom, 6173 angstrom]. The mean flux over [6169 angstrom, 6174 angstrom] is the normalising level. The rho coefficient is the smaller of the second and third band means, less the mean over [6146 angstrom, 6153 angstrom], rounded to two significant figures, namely -0.29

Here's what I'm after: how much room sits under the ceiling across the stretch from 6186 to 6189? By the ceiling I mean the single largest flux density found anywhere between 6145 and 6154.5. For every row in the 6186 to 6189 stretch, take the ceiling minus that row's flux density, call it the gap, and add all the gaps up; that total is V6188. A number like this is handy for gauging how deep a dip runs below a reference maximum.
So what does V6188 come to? 2.0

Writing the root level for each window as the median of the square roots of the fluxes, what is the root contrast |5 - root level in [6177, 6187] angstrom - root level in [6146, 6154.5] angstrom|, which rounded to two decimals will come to 0.67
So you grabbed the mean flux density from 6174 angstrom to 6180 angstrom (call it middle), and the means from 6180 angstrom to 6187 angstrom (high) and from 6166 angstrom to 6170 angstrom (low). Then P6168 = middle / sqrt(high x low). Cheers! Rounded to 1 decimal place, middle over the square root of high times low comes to 1.1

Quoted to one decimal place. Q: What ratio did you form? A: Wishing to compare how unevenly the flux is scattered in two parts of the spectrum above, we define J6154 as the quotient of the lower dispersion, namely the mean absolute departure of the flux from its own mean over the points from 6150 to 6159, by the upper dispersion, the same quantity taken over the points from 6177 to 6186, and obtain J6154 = 0.8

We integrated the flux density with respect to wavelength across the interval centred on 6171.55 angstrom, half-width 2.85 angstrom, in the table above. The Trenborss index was 22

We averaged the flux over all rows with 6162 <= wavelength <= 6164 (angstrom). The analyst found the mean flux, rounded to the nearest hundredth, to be 2.99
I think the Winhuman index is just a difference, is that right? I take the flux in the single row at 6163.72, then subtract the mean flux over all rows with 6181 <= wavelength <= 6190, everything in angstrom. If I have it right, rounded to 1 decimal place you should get -1.3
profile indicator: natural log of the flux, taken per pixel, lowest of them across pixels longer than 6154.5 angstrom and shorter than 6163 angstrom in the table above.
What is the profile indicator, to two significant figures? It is 1.1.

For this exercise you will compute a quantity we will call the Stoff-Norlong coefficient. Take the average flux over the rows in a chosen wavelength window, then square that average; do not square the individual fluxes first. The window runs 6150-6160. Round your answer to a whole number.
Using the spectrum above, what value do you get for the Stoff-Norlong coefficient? 21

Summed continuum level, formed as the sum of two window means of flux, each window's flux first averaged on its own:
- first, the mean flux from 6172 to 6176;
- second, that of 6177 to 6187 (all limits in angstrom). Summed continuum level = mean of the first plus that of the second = 8.6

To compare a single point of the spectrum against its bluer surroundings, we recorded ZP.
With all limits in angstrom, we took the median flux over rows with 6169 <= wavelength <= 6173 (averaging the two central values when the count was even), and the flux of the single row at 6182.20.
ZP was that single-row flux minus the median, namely 0.9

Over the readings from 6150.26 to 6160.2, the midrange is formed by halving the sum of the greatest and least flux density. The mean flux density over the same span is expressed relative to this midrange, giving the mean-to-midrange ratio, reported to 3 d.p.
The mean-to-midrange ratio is 0.993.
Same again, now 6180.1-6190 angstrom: 0.979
